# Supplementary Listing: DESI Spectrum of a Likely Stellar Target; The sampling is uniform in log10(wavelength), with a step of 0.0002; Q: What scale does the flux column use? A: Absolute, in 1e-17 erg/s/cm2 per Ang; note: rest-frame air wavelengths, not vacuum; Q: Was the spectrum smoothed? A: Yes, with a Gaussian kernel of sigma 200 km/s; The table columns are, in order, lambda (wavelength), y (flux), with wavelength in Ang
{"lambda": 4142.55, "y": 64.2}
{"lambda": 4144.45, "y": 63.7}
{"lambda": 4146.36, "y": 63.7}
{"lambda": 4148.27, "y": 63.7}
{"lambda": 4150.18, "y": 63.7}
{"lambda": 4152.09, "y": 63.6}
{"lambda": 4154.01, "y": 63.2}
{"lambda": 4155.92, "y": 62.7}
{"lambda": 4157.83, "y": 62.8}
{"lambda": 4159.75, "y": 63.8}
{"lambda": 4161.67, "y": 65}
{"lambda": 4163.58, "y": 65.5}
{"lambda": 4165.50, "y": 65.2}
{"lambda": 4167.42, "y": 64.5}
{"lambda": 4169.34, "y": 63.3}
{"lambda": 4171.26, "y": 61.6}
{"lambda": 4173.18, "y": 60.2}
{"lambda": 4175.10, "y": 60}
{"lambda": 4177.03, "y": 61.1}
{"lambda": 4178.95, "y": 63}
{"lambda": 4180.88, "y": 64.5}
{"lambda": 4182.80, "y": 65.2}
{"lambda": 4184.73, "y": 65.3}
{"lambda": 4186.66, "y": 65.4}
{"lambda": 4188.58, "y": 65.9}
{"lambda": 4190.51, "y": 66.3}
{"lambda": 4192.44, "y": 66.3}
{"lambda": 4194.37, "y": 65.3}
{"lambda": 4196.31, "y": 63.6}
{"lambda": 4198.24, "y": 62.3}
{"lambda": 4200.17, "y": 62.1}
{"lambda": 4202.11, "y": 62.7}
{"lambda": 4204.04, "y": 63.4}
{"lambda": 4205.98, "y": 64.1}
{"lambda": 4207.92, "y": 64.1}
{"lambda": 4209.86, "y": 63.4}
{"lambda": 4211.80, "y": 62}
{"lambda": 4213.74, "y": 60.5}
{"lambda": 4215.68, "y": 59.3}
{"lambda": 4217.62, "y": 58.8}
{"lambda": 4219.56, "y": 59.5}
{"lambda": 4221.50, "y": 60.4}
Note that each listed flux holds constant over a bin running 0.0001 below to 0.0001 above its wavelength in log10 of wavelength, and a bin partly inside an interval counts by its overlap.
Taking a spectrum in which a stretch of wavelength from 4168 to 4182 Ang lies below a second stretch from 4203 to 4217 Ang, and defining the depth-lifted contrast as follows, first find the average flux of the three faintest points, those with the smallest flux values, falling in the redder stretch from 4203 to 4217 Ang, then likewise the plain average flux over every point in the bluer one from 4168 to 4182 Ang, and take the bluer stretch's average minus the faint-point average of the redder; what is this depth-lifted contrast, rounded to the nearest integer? 1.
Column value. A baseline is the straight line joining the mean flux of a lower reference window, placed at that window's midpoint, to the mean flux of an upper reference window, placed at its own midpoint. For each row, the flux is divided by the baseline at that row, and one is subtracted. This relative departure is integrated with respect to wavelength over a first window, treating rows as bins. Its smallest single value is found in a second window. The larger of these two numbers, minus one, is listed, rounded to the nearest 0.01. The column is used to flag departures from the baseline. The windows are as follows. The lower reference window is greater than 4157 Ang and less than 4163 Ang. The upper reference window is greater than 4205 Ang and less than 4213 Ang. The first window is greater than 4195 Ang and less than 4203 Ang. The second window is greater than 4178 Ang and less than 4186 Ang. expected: -1.01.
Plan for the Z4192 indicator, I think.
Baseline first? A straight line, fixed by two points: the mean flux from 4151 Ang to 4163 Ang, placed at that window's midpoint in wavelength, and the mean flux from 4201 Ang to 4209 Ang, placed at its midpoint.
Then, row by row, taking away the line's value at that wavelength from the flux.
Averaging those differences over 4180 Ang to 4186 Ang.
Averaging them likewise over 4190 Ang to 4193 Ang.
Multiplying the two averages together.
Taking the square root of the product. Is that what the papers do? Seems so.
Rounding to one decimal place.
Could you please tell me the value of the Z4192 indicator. 2.0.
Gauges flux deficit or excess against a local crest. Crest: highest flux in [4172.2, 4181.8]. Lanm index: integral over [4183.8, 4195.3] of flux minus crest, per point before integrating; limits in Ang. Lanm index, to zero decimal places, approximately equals 14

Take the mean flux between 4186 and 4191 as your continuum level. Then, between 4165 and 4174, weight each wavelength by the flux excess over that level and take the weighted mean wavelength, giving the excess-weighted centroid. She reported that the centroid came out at 4171.0 Ang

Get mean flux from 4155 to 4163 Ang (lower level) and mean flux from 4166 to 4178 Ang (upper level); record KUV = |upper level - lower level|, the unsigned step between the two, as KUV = 1.8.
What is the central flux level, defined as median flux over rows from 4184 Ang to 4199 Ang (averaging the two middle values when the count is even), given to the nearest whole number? 65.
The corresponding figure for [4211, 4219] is 60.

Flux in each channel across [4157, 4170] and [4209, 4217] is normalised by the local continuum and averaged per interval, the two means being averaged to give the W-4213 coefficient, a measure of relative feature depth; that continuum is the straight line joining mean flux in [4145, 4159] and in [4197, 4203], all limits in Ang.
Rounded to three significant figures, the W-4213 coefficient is 1.00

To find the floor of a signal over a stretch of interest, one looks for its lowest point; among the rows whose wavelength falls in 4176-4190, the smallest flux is 61.1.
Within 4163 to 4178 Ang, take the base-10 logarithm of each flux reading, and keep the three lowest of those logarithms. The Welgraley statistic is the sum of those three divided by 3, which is 1.781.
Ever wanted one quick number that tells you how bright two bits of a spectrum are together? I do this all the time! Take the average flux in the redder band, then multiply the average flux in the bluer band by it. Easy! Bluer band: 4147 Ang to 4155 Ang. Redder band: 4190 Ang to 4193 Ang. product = 4213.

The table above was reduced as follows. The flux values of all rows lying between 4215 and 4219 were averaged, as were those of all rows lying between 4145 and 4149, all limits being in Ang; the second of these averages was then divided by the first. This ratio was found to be 1.08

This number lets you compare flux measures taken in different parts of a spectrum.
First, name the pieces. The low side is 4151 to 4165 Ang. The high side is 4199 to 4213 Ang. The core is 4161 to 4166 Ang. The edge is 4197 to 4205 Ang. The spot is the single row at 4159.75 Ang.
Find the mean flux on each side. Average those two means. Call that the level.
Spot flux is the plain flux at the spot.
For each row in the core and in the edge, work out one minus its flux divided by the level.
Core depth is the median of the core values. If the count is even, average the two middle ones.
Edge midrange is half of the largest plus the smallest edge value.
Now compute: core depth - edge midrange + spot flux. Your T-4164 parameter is 63.8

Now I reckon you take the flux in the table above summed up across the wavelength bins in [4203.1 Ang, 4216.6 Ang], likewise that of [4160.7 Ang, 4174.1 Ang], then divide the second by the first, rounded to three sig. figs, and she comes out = 1.01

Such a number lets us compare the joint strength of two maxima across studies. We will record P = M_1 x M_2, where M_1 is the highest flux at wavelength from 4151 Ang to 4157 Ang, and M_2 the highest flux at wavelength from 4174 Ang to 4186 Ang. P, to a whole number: 4153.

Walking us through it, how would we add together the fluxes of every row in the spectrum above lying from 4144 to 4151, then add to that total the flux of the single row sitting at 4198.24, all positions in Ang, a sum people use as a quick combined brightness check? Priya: 317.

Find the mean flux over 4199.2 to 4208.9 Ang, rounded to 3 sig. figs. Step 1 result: 63.3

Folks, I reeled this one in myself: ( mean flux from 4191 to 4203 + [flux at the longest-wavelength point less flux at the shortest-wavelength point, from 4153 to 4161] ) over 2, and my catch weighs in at 32.2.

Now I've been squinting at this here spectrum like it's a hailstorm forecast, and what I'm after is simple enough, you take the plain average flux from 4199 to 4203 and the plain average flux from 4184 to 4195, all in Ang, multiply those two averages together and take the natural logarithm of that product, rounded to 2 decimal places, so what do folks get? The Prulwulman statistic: 8.32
